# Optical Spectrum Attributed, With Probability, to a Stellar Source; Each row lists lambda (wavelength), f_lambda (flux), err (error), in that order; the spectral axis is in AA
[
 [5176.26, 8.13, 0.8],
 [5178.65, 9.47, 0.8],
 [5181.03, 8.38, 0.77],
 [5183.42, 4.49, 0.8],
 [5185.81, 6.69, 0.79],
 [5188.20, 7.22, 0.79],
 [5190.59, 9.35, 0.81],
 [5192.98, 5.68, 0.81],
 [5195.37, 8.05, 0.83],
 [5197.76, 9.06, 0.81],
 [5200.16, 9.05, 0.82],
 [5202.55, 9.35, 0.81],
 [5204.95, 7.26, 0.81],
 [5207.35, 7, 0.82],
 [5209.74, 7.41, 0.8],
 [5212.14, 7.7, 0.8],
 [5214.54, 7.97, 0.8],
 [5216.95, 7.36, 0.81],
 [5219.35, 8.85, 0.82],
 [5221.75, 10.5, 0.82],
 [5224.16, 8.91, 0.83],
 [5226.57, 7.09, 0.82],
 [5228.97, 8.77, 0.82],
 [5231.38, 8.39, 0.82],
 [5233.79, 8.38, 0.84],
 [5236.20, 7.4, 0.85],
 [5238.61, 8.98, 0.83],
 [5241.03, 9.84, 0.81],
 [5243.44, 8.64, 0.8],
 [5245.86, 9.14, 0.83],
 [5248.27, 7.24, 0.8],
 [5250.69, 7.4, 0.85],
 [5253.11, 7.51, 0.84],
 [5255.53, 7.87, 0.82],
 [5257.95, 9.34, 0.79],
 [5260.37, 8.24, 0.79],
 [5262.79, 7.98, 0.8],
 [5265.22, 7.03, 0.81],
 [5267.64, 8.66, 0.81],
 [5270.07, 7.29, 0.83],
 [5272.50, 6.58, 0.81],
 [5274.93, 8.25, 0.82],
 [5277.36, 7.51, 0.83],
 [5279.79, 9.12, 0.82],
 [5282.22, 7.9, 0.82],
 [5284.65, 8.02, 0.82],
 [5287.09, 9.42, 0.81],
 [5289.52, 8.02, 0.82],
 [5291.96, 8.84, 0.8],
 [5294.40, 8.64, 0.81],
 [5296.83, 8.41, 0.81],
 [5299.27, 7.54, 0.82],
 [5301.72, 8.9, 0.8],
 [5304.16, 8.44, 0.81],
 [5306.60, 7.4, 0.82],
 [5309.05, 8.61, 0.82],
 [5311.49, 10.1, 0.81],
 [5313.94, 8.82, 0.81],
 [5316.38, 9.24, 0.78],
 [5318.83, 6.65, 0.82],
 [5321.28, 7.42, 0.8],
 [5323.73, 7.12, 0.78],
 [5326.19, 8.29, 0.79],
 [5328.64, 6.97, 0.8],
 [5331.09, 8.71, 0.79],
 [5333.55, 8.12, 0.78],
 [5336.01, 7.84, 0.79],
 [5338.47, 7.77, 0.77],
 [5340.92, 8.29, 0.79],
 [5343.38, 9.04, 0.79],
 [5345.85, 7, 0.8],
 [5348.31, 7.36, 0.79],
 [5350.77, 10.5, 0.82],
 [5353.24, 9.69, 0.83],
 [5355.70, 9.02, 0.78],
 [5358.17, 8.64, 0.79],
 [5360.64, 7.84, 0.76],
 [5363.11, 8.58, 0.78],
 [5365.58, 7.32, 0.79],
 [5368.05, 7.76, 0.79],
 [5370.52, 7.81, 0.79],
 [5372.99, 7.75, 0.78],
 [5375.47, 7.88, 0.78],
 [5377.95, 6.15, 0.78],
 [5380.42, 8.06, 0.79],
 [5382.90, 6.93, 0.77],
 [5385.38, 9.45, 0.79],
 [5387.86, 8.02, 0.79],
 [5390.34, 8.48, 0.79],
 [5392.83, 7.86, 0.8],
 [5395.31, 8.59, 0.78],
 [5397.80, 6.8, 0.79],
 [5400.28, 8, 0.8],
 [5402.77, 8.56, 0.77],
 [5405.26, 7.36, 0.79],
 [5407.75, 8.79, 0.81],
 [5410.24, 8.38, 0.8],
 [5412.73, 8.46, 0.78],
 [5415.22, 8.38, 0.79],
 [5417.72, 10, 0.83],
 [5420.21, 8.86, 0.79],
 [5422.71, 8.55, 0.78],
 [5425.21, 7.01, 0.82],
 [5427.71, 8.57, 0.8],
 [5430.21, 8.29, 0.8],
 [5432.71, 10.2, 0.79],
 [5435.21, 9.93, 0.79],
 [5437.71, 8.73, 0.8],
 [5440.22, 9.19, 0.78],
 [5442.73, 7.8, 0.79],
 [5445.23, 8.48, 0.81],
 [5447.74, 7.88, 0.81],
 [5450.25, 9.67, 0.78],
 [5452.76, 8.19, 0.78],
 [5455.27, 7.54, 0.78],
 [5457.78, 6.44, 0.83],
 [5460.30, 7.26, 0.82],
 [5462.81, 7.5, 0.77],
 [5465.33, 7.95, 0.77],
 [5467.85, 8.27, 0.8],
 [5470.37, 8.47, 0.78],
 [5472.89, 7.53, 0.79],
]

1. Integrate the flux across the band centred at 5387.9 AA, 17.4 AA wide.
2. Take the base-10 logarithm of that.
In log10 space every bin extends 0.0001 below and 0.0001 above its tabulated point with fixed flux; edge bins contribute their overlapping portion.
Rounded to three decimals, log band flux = 2.154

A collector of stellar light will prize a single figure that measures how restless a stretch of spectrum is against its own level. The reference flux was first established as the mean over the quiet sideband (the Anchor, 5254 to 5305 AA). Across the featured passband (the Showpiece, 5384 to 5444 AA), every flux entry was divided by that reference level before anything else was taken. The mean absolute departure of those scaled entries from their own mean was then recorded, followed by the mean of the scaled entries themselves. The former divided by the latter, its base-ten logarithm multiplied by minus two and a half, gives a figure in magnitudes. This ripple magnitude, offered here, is 2.87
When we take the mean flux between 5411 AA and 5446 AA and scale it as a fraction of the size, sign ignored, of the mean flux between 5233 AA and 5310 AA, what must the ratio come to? 1.07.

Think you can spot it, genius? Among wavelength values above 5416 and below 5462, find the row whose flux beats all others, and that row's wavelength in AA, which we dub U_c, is 5432.71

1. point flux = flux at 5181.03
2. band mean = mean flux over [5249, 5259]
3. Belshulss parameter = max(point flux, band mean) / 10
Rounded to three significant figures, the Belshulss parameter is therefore 0.838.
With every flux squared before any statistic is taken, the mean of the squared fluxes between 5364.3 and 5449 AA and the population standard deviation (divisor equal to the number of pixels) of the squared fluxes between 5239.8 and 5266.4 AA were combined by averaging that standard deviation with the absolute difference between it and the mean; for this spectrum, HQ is 34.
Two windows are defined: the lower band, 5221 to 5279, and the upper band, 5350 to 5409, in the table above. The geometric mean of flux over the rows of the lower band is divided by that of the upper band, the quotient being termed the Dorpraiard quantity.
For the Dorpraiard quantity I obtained 1.006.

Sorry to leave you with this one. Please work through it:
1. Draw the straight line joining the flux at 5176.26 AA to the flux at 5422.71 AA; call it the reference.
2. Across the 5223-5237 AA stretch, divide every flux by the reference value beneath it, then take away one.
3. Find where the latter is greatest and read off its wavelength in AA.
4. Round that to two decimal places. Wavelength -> 5224.16 AA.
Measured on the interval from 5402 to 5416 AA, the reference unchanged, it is 5407.75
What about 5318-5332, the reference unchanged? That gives 5331.09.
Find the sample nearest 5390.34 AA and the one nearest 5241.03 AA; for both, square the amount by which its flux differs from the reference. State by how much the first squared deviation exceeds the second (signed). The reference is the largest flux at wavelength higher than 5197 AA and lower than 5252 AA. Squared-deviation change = 3.6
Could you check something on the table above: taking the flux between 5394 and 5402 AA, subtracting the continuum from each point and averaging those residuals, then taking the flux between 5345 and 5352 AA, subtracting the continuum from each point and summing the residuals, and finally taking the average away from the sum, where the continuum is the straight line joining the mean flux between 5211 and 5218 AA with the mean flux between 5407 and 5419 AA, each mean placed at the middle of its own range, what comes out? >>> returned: 0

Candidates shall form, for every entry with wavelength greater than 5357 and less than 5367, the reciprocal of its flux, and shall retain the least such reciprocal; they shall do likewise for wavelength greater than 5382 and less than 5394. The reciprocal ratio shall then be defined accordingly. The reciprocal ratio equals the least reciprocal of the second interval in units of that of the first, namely 0.91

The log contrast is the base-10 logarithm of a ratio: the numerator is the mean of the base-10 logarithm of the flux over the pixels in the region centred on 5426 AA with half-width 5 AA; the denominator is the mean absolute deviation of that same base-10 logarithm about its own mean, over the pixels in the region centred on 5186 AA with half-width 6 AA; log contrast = 1.02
